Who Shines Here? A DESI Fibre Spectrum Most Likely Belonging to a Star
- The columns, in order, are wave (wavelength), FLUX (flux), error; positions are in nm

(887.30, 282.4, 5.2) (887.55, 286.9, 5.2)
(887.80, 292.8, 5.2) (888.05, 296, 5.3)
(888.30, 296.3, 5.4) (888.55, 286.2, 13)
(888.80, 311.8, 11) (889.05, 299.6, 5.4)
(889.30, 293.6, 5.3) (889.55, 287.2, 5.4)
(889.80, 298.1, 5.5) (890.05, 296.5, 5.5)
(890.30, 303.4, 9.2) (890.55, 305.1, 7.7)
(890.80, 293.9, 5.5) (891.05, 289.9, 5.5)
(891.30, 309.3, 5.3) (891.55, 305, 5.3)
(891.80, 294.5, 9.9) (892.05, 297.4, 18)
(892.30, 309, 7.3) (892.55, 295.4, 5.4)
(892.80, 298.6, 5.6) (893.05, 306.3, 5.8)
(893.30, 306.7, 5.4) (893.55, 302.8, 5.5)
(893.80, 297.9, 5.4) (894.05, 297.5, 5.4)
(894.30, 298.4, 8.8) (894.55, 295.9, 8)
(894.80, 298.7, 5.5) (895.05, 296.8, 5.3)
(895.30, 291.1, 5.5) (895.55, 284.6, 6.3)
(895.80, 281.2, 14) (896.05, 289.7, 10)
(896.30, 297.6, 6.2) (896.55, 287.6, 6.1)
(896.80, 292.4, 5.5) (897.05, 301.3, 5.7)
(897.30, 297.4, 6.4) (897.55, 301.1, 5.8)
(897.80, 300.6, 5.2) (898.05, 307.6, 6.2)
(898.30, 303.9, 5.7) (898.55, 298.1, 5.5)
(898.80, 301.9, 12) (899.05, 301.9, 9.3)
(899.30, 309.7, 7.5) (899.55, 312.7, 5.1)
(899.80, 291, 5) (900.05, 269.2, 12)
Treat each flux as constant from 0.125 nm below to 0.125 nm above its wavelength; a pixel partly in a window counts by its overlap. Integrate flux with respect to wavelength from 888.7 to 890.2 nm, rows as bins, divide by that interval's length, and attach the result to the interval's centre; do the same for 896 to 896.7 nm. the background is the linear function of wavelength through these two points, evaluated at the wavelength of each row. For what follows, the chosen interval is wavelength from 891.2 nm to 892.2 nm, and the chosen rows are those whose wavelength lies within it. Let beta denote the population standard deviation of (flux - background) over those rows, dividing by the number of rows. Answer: 5.69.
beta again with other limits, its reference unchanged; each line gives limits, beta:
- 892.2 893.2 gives 5.51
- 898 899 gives 3.26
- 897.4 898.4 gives 2.93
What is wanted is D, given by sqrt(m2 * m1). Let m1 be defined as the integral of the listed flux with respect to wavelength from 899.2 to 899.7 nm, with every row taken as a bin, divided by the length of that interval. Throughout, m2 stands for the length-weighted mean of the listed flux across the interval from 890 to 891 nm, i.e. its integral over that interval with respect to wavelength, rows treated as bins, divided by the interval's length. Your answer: 305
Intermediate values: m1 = 310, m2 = 299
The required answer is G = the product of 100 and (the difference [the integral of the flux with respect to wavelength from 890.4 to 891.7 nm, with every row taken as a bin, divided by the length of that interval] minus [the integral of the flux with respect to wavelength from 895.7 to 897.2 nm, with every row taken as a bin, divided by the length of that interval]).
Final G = 867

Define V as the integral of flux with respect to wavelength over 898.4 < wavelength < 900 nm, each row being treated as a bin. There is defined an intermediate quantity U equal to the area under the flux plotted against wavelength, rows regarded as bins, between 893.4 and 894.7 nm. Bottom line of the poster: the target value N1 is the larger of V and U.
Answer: 482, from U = 388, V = 482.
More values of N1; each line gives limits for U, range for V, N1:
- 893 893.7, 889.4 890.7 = 387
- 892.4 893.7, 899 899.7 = 393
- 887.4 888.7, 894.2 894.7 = 379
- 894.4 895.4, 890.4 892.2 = 539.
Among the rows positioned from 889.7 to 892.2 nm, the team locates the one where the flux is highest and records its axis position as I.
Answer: 891.30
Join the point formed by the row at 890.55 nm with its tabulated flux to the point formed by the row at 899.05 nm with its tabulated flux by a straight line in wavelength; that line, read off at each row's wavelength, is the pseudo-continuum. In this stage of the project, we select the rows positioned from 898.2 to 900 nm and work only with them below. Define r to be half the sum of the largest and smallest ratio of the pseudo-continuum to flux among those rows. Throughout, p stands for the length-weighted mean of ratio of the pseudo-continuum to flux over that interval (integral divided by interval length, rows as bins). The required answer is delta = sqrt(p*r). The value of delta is 1.002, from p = 1.00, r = 1.00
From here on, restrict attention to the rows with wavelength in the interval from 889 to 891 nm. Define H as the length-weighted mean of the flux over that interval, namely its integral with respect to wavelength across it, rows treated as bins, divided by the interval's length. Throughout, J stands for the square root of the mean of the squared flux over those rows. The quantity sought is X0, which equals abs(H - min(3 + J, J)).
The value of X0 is 0.4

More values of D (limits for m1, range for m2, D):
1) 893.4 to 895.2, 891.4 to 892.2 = 299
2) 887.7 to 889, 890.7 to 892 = 298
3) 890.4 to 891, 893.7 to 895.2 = 298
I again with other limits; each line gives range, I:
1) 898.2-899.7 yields 899.55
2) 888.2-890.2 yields 888.80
